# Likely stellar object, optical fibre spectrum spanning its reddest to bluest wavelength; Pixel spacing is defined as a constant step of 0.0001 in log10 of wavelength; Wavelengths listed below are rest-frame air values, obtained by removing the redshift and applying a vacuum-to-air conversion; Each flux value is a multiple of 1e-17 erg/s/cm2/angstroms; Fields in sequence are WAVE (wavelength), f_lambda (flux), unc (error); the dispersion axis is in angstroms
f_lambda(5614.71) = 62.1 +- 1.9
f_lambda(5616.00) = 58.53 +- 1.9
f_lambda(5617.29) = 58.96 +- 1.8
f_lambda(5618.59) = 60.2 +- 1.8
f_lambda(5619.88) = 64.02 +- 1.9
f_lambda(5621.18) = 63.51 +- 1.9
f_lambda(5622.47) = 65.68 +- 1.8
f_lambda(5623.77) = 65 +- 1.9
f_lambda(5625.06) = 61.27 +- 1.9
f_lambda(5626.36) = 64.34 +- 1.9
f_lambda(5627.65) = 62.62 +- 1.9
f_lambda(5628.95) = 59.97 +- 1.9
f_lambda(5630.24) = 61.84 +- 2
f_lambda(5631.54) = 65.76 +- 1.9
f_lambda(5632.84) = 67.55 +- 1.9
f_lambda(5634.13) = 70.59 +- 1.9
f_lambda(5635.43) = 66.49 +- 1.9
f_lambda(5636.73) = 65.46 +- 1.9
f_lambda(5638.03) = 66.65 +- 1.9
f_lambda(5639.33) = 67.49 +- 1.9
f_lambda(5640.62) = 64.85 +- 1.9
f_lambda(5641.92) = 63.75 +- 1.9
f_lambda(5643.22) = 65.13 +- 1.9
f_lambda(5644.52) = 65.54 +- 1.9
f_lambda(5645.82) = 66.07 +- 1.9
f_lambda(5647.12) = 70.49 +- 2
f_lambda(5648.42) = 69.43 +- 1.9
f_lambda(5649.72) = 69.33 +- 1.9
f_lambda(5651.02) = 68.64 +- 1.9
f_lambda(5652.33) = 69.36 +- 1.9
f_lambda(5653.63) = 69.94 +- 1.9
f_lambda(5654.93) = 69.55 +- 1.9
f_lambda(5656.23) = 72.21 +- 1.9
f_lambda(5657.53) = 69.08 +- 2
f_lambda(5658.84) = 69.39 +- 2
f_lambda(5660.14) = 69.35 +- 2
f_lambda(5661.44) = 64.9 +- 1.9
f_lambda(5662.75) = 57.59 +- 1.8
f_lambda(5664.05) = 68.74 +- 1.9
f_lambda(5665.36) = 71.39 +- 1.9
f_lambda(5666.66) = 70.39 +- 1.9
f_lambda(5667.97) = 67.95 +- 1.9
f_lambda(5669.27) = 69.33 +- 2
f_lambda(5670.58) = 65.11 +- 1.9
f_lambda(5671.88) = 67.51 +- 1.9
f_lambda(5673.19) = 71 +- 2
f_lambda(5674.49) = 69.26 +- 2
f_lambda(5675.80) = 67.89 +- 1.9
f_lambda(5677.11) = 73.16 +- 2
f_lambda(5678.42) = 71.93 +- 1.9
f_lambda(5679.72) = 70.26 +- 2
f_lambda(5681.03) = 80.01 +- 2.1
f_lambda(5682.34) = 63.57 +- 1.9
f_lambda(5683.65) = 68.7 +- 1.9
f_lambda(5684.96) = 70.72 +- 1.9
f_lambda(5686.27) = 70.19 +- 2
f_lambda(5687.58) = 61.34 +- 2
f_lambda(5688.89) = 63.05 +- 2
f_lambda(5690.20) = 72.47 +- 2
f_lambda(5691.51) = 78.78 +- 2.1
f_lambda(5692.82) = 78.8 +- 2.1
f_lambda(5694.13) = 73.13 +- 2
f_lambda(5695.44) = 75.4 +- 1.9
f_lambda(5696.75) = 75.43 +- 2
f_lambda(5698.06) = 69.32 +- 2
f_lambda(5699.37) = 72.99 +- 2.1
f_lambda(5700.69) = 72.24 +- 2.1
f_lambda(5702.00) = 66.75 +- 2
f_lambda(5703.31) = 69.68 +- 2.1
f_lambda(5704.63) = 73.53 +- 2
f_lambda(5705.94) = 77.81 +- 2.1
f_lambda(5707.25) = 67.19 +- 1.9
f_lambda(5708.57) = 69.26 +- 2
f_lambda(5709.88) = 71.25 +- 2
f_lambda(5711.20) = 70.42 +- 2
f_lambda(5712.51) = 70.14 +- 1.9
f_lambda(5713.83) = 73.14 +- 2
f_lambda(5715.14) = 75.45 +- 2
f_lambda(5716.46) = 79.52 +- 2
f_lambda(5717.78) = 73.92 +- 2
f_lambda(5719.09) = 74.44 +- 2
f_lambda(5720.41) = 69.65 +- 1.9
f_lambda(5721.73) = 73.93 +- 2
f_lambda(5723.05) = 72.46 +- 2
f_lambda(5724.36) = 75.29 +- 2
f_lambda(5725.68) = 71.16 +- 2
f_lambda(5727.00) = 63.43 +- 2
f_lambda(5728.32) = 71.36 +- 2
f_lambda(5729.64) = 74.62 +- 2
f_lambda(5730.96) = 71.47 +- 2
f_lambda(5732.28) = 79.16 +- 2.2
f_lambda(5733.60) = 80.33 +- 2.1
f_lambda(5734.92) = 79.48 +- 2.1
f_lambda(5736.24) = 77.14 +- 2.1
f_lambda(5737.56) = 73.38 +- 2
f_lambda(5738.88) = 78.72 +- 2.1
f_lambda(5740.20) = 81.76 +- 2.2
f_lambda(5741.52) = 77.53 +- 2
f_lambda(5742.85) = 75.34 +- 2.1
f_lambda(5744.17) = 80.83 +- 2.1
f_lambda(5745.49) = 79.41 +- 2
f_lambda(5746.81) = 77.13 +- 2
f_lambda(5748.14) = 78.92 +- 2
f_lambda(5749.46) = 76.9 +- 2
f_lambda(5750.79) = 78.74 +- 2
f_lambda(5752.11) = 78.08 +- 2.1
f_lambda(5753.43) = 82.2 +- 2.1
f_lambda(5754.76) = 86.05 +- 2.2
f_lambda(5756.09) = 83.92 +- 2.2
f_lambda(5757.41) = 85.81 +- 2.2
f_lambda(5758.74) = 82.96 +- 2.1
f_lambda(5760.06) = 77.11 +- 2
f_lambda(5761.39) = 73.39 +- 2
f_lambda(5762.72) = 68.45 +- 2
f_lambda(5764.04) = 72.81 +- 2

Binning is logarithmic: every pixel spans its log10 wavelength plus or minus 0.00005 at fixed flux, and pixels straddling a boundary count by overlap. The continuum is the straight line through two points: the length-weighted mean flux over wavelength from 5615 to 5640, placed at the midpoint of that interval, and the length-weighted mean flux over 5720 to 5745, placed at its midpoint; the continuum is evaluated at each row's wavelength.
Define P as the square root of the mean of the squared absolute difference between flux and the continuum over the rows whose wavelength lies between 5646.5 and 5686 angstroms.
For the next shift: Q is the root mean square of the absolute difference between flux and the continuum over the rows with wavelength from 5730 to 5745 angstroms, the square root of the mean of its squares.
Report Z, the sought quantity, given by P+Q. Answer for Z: 7.3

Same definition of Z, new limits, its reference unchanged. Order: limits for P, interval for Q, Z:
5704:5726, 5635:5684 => 6.5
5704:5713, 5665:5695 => 8.1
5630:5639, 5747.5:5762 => 7.6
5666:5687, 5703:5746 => 7.2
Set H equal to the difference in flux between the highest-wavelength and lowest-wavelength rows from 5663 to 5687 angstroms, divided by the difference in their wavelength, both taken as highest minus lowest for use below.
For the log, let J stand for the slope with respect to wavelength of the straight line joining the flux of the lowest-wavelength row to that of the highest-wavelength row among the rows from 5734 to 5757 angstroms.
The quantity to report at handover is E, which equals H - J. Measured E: -0.1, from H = 0.1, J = 0.21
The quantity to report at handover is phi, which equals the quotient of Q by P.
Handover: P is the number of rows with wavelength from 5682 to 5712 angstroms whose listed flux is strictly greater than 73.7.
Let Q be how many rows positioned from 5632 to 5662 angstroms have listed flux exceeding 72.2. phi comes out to 0.2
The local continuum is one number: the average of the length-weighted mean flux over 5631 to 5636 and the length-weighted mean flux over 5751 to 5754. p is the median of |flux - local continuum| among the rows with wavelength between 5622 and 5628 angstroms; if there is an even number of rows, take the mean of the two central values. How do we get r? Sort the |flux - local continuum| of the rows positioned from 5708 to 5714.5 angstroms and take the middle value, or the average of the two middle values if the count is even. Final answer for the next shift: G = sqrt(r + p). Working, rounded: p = 9.5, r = 3.5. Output 3.6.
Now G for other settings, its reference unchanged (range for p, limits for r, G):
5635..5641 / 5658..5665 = 3.5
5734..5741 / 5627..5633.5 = 4.0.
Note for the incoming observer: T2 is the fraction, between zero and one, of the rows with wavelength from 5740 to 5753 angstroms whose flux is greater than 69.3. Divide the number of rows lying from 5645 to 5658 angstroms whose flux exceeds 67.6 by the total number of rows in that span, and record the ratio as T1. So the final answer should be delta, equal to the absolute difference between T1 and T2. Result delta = 0.1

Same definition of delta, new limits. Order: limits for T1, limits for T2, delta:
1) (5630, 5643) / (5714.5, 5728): 0.8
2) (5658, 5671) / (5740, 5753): 0.3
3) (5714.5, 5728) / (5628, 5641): 0.8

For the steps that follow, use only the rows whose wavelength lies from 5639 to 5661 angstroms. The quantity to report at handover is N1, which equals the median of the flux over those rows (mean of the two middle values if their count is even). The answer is 69.3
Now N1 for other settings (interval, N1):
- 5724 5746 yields 77.1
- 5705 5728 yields 72.5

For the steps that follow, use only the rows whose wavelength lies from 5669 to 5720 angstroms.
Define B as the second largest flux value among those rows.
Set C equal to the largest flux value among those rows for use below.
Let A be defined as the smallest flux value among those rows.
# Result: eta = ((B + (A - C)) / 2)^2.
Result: 926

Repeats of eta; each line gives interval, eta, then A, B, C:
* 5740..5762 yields 1338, 73.39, 85.81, 86.05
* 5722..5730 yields 985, 63.43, 74.62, 75.29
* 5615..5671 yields 806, 57.59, 71.39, 72.21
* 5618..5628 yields 886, 60.2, 65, 65.68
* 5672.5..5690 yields 742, 61.34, 73.16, 80.01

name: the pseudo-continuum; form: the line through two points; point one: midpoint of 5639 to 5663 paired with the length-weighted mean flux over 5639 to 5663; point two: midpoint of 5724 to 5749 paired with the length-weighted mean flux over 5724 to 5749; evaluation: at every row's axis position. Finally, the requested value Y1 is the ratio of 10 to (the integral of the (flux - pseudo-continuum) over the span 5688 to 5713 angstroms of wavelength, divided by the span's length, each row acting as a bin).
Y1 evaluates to -15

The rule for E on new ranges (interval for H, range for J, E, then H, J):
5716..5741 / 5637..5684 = 0.0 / 0.1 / 0.04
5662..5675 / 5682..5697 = 0.2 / 1.0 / 0.82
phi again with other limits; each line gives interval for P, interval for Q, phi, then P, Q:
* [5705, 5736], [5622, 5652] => 0.0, 11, 0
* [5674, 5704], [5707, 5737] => 2.6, 5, 13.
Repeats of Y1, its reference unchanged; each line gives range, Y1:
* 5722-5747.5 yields -49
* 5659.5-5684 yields -12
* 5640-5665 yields -49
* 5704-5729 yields -5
